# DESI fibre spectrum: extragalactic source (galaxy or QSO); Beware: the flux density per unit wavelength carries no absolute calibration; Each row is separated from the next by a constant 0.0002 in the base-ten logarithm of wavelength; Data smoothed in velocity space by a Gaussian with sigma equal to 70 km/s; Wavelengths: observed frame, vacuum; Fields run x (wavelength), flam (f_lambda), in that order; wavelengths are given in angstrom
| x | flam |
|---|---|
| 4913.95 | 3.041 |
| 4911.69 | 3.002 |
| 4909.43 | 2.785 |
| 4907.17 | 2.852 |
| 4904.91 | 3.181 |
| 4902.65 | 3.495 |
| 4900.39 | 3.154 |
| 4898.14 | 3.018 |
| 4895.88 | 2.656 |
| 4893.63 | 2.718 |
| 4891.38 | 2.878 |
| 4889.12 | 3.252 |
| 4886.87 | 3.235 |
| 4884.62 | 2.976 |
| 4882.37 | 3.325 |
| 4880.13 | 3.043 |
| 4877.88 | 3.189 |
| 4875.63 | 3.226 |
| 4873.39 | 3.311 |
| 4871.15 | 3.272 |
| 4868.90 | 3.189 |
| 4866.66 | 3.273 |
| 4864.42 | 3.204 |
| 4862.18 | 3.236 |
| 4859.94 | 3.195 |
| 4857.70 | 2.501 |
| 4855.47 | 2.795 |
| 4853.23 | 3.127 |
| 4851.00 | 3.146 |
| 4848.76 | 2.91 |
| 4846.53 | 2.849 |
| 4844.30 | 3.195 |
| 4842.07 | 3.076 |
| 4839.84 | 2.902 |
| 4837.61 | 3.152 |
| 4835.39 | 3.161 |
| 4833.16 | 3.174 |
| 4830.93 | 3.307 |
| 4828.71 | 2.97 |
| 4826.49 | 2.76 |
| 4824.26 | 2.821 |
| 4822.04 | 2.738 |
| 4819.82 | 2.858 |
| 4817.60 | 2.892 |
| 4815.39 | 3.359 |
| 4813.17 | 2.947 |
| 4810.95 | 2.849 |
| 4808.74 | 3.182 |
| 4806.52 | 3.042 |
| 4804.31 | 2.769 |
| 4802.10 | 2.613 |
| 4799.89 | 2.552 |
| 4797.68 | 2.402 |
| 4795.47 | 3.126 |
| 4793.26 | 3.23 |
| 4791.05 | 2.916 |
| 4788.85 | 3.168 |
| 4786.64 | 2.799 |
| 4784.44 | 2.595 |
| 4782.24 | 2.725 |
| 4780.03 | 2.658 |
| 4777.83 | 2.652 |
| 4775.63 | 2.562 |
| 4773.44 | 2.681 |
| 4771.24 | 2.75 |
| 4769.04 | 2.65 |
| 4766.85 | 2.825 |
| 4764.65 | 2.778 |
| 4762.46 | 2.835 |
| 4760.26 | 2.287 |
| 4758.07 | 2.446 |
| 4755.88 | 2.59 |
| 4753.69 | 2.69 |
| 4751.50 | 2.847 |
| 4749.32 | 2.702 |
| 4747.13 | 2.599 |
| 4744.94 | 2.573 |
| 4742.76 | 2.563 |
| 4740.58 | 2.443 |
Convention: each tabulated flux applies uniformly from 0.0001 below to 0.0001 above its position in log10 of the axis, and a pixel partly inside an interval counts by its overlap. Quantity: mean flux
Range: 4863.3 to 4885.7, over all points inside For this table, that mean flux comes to 3.2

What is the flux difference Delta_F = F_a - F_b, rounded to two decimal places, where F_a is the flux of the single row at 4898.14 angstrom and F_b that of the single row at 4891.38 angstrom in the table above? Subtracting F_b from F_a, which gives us 0.14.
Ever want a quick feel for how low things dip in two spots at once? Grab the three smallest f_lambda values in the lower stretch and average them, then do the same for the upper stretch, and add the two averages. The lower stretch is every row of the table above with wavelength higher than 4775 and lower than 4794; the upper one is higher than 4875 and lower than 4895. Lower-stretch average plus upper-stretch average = 5.46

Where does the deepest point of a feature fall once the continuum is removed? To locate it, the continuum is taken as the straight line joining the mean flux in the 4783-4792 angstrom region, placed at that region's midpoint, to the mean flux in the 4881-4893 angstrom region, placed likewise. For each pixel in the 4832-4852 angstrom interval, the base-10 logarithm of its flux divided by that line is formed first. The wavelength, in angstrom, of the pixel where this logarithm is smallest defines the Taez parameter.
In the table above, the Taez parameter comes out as 4846.53 angstrom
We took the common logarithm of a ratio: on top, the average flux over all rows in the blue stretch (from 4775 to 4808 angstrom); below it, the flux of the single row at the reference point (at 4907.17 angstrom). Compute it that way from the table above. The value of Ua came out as -0.01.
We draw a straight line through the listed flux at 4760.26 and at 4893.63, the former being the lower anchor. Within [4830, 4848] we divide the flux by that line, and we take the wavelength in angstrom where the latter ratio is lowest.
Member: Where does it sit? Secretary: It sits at 4846.53 angstrom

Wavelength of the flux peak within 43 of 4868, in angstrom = 4902.65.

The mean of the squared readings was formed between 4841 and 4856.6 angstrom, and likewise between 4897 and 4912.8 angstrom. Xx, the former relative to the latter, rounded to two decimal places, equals 0.96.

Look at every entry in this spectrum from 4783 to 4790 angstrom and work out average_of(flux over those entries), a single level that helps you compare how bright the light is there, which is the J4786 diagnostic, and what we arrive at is 2.85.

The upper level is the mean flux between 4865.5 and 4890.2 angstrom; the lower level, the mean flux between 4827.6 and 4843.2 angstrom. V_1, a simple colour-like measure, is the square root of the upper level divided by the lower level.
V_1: 1.02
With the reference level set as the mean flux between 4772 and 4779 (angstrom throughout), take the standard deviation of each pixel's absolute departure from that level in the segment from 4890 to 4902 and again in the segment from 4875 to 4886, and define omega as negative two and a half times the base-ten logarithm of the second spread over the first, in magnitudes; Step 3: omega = 0.41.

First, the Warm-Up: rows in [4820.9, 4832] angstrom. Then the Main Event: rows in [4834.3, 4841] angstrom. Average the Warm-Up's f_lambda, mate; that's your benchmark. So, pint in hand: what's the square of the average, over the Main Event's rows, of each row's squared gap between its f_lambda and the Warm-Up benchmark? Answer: 0.001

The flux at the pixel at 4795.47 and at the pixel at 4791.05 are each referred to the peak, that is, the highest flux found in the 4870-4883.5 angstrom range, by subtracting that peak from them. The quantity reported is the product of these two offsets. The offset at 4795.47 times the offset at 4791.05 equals 0.08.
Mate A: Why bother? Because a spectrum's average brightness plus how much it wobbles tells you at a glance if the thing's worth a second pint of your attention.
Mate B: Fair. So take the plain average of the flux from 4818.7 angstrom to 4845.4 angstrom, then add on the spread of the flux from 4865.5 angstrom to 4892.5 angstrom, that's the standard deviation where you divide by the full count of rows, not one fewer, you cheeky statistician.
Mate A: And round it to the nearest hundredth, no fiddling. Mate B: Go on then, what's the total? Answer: 3.14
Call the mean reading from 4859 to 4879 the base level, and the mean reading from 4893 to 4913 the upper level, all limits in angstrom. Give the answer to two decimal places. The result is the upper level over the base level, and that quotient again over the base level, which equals 0.29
